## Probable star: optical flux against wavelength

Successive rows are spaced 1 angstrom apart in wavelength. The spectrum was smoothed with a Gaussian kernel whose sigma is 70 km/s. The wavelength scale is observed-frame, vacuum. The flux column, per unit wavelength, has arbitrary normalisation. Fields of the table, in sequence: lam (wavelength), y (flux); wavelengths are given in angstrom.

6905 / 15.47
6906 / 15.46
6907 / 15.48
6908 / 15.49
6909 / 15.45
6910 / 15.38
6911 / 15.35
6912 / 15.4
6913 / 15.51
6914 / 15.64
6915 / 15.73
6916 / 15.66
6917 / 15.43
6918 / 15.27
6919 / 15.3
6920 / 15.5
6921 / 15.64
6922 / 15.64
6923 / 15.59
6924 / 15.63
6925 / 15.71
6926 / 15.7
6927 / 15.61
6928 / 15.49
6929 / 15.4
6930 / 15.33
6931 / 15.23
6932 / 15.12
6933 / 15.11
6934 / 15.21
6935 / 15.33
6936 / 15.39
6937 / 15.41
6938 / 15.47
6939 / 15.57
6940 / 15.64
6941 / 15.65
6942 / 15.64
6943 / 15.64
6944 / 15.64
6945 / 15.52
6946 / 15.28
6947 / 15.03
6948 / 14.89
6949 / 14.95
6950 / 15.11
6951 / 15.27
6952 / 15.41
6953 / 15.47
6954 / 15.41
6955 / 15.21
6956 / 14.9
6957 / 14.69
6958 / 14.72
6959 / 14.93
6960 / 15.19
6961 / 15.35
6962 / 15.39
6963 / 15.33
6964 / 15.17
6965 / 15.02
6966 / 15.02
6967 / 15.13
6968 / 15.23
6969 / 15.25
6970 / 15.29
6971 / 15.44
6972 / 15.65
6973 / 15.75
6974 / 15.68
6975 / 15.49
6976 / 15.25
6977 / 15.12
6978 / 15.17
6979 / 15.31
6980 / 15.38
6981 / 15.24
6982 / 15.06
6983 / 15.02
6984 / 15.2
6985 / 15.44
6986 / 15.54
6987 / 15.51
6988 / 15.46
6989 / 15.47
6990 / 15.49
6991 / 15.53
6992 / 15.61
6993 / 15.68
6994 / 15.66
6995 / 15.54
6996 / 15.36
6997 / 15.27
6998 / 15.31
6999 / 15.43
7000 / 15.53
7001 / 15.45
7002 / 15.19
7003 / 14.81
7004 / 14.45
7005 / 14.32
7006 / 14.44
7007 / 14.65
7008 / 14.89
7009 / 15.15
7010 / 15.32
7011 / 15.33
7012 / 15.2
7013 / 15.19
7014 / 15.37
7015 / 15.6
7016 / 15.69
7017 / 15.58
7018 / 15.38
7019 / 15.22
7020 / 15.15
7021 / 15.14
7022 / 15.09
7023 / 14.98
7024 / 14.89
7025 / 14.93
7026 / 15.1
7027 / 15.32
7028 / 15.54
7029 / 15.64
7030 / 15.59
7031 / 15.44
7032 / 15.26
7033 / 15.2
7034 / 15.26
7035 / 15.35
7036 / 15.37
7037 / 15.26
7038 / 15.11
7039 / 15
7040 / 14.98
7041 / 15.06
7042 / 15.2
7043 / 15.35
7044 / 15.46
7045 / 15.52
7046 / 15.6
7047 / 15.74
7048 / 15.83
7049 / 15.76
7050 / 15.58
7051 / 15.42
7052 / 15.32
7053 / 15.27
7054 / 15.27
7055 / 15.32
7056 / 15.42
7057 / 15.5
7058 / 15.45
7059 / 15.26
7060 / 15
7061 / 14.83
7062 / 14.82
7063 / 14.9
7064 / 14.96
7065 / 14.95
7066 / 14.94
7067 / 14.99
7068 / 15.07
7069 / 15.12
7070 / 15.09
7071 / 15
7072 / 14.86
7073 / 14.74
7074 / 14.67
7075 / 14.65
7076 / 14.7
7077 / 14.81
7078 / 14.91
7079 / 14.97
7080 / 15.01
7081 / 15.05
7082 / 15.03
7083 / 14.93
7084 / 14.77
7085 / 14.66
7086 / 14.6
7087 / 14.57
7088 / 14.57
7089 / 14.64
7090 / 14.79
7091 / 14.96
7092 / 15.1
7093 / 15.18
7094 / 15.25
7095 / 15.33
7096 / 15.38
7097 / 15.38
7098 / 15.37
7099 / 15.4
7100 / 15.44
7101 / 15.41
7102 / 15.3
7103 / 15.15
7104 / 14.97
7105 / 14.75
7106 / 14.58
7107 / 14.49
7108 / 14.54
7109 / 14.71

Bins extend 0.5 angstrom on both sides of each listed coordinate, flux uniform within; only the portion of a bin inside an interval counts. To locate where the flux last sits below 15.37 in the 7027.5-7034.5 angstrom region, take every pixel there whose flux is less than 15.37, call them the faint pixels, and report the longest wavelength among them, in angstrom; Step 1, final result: 7034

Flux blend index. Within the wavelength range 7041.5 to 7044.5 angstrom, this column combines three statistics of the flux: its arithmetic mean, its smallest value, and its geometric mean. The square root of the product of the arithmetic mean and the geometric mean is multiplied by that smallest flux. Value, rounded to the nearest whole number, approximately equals 233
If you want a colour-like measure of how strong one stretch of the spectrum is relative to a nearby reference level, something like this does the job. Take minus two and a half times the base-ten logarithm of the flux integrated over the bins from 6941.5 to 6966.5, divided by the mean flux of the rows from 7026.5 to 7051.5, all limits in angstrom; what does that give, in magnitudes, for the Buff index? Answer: -3.48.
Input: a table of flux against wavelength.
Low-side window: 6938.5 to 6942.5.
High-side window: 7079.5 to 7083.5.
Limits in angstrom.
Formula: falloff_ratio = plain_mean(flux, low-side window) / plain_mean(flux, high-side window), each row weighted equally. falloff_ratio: 1.04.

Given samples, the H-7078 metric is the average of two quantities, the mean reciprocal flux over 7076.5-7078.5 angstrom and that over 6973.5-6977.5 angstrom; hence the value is 0.0662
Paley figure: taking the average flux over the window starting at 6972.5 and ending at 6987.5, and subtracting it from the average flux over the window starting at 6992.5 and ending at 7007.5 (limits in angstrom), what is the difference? -0.20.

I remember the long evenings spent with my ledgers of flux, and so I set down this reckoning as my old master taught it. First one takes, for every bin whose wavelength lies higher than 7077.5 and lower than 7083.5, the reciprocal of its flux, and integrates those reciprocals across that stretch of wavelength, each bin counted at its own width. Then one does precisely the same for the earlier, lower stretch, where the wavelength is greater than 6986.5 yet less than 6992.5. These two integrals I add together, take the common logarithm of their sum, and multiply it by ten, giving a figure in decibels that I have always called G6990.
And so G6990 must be -1.04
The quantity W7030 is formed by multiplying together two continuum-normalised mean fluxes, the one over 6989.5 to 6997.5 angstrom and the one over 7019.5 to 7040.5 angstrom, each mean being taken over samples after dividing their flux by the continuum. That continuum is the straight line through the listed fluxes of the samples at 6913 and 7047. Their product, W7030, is 0.9606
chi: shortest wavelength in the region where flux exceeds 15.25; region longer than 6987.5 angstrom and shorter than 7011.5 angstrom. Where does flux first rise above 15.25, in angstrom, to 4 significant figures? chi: 6988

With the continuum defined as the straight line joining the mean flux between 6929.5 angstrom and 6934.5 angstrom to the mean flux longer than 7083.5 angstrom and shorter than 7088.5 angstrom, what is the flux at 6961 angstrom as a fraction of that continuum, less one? 0.017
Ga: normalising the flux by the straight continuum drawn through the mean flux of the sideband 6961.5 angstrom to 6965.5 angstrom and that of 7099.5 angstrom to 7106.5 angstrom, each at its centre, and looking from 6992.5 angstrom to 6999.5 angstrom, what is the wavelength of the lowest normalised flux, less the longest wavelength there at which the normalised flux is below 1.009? -1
